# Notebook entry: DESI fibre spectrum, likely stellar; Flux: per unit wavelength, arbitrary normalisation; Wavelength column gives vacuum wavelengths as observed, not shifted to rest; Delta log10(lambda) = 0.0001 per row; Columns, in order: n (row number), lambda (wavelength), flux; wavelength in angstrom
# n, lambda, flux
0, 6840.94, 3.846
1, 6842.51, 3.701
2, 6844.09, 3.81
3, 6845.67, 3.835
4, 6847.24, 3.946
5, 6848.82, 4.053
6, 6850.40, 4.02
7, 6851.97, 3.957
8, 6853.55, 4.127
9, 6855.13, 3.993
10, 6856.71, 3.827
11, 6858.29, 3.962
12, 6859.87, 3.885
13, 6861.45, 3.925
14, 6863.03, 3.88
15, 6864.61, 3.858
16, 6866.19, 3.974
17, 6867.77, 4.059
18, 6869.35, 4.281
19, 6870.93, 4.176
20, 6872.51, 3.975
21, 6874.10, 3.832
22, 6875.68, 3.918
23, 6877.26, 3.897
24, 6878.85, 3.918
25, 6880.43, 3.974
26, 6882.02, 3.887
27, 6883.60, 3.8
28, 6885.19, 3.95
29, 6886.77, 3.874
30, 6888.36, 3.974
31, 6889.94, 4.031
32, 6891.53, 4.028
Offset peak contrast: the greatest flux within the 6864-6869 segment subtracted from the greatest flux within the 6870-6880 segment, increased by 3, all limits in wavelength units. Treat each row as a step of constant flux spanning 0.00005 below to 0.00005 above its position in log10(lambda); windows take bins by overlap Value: 3.12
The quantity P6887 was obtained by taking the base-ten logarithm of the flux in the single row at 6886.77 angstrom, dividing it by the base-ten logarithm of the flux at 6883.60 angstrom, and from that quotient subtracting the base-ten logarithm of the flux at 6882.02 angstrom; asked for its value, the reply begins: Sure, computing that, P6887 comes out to 0.425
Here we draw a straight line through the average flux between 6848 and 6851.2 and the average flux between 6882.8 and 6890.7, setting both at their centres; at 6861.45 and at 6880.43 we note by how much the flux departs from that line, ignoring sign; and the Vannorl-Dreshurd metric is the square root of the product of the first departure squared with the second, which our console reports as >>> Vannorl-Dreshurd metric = 0.013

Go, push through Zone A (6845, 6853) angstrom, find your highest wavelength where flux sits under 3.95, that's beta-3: 6847.24 angstrom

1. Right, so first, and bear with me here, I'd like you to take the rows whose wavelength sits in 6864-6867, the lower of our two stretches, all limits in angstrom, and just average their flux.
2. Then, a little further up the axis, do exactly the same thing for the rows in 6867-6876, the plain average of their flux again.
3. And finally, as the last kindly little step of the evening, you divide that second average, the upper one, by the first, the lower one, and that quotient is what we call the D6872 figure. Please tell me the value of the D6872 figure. 1.03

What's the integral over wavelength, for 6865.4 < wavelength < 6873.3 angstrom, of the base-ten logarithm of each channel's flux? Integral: 4.8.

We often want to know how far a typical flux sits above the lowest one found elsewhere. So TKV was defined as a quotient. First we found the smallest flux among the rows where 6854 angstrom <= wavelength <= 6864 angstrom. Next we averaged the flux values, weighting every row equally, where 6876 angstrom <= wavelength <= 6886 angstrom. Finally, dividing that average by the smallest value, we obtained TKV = 1.02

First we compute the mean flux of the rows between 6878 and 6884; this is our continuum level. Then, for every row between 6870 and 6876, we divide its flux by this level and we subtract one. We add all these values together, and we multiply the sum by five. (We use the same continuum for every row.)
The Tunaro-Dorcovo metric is 0.4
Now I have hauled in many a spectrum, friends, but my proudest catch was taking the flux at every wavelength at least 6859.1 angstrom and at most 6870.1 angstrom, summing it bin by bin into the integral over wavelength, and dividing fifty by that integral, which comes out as 1.14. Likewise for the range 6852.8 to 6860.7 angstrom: 1.60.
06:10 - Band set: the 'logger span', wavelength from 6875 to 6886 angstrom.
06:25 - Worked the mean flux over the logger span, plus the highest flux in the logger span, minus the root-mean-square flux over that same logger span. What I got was 3.974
